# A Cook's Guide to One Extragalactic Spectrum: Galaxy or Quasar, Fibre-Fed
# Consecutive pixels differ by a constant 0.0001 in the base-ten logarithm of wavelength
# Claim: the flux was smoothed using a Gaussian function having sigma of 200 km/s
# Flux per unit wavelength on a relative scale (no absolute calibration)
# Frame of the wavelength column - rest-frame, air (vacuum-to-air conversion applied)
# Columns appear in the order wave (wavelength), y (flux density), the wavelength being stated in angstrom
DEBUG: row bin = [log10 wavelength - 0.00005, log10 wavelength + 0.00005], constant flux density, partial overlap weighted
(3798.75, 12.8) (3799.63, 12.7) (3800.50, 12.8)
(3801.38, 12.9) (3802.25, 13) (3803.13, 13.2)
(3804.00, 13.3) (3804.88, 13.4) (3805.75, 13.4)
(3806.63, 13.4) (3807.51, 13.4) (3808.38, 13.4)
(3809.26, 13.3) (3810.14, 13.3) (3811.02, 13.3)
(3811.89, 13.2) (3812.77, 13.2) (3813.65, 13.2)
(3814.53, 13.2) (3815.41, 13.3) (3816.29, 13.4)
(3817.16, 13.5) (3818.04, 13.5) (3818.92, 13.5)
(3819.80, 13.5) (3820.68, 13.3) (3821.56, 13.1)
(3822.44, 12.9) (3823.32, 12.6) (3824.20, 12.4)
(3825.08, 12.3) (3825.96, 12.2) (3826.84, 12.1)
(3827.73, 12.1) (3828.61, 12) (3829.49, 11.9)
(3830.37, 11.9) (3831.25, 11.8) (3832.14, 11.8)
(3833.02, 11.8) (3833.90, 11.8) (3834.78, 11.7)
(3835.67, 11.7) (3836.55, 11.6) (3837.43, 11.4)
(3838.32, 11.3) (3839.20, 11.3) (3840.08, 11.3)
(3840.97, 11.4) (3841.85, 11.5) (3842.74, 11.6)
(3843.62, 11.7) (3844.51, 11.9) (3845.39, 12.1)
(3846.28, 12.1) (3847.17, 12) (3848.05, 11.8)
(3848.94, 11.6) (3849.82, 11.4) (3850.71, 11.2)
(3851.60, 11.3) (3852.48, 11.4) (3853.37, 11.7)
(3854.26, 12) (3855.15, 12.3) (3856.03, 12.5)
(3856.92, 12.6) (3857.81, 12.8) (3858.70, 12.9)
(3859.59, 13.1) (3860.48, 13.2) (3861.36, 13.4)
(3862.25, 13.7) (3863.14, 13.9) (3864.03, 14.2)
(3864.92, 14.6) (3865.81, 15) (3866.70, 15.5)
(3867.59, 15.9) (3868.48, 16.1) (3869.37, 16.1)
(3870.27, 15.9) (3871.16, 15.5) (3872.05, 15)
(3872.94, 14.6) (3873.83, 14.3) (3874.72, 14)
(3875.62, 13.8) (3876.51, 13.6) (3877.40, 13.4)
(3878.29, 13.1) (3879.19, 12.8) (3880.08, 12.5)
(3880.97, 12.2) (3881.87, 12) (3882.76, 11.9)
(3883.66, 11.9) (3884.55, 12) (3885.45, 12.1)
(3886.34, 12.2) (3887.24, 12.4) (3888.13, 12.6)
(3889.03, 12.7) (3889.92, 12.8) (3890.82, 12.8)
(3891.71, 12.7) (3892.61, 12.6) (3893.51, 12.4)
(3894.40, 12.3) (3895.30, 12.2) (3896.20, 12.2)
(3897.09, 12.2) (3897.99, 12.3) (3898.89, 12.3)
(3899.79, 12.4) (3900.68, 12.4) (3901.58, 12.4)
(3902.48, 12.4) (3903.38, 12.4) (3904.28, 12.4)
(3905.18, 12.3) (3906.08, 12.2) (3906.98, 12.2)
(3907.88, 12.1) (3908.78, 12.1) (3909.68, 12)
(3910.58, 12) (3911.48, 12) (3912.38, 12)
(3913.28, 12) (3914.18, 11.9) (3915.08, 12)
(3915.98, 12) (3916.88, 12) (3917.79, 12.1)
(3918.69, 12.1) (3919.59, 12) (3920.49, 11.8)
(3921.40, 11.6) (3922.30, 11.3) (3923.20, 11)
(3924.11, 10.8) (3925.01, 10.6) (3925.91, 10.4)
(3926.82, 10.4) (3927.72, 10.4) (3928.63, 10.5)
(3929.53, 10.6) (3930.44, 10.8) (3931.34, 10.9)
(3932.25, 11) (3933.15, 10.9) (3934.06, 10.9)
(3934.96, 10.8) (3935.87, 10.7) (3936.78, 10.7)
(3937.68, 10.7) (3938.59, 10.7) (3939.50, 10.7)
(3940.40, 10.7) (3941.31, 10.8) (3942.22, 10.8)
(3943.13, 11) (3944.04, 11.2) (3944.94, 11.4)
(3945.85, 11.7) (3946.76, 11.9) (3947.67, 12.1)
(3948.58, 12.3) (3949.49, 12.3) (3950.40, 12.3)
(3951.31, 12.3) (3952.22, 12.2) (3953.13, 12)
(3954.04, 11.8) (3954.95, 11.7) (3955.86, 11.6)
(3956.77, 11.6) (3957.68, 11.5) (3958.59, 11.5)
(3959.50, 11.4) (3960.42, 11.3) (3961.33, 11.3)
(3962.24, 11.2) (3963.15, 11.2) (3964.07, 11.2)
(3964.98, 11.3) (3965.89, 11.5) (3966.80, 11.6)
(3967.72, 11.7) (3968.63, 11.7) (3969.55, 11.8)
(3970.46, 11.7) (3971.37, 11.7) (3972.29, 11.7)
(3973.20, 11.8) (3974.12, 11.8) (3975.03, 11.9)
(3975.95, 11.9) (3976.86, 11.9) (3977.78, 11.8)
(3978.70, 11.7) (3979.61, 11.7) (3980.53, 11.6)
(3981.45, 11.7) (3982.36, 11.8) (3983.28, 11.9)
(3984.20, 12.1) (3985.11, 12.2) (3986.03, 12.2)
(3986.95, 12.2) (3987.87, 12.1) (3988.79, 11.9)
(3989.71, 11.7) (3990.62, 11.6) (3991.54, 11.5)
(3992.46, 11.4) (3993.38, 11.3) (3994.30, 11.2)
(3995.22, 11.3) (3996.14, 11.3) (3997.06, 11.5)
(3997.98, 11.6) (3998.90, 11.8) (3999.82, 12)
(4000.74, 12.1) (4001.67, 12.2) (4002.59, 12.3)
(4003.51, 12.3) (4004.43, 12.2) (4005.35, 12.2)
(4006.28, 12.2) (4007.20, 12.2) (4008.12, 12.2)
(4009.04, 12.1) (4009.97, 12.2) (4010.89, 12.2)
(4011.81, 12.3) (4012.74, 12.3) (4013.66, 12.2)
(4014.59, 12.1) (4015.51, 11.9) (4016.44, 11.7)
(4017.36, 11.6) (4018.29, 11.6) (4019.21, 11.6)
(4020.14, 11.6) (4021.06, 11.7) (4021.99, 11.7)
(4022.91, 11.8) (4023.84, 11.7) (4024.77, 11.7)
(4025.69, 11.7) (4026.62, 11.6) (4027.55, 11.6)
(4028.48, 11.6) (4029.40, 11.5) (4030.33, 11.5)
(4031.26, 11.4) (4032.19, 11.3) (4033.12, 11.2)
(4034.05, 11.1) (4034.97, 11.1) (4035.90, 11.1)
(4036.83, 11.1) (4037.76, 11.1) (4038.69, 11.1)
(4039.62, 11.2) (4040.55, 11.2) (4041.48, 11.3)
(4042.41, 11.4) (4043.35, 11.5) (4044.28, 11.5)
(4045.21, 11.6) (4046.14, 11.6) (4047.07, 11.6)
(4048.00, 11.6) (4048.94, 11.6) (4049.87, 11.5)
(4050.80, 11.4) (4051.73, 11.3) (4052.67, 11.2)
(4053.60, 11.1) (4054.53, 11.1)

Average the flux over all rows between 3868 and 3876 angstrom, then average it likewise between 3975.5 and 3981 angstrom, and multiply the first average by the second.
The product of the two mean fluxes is 177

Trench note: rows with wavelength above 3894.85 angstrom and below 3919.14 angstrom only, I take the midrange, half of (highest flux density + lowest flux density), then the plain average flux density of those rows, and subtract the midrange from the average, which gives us 0.02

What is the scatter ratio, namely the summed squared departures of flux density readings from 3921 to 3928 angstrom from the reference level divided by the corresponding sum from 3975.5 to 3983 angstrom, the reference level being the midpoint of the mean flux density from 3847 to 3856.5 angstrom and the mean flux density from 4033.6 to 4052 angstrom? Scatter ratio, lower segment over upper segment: 13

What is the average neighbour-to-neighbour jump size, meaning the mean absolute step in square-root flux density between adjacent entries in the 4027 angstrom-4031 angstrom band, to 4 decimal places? 0.0049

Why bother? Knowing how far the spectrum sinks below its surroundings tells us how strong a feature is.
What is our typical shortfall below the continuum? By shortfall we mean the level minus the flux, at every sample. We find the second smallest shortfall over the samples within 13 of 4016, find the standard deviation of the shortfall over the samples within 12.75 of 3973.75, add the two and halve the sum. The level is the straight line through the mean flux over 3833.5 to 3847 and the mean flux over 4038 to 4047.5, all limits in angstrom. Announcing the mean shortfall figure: -0.30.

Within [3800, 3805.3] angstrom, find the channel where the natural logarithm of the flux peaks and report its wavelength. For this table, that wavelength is 3804.88 angstrom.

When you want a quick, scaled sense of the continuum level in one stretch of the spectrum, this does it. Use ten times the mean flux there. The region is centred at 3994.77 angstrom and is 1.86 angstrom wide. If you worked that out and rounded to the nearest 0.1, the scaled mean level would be 112.5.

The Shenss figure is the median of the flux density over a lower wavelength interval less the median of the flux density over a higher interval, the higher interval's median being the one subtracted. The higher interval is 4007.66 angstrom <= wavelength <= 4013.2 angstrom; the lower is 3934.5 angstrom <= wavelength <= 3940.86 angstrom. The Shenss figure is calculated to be -1.5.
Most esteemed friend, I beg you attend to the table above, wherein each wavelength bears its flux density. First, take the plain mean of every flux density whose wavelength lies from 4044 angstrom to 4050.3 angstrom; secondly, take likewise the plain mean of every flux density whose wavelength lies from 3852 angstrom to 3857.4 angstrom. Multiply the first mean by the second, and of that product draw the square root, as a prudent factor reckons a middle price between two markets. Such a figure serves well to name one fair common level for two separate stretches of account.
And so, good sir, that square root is 11.8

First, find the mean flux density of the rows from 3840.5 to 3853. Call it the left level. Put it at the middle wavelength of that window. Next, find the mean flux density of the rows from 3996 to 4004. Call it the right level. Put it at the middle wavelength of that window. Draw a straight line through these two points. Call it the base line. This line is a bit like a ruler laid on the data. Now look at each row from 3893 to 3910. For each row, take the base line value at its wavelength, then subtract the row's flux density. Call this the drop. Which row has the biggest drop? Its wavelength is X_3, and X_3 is 3909.68 angstrom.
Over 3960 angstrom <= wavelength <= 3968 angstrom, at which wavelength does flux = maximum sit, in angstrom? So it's 3967.72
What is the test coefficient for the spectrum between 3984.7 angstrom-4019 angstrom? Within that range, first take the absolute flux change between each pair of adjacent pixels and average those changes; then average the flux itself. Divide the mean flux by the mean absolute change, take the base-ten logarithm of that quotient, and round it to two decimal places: 2.13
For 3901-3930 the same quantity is 2.14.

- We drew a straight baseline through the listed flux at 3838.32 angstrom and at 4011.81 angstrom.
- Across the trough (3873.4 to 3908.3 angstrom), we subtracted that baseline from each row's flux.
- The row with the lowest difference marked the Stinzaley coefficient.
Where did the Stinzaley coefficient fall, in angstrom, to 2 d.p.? 3883.66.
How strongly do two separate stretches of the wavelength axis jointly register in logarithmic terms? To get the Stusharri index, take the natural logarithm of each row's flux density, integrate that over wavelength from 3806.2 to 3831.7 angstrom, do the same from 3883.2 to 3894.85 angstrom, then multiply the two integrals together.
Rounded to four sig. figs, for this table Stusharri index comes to 1912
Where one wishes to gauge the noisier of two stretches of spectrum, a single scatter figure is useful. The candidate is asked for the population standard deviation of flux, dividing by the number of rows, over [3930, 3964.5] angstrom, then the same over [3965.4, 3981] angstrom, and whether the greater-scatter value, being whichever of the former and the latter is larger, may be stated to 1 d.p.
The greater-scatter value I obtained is 0.5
